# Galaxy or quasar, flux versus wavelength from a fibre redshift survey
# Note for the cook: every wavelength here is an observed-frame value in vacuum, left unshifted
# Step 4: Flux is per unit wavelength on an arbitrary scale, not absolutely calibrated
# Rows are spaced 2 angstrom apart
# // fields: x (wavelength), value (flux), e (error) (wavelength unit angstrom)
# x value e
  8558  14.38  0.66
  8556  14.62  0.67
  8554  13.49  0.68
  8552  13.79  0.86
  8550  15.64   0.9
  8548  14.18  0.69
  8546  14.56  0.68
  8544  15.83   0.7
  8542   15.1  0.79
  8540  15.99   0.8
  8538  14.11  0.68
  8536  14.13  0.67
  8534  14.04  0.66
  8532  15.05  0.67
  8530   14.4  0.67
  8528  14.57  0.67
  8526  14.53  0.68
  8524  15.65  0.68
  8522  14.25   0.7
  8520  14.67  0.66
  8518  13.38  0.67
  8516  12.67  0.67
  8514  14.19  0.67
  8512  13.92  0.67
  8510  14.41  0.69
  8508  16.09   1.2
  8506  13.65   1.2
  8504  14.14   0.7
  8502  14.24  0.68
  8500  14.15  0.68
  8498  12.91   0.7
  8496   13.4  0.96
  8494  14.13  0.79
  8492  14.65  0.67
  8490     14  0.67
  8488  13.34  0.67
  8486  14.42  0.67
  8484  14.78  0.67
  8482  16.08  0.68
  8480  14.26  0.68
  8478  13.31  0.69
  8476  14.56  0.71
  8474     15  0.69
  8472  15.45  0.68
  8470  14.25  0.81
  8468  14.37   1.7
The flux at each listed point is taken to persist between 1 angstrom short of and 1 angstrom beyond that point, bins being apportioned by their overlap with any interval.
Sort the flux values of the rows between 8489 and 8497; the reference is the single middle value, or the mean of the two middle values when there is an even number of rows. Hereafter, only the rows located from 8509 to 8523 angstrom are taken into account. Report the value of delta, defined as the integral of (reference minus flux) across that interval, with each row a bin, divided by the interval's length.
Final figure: 0.14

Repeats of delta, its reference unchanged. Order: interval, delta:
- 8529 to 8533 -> -0.66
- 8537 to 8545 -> -1.19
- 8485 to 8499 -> 0.23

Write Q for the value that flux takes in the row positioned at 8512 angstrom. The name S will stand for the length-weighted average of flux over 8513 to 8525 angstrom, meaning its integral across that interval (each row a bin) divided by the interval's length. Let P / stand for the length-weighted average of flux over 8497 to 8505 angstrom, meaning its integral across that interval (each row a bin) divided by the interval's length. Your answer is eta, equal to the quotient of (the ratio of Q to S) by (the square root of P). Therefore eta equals 0.265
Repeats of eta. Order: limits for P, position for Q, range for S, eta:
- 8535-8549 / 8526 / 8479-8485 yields 0.251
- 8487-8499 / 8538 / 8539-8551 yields 0.250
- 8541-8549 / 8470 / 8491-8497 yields 0.262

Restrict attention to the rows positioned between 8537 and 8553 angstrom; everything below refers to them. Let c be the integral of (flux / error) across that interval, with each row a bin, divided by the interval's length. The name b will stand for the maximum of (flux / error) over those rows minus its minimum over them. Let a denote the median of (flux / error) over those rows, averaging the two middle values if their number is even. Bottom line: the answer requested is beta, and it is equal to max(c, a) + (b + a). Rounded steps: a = 20.3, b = 6.6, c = 19.7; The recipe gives 47.1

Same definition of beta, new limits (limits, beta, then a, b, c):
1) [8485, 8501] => 48.6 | 20.4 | 7.9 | 19.4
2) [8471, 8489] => 47.4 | 21.5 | 4.4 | 21.4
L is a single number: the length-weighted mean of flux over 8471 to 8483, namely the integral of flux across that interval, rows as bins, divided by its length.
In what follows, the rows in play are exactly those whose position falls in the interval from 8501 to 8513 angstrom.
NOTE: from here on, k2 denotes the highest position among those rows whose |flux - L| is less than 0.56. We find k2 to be 8510 angstrom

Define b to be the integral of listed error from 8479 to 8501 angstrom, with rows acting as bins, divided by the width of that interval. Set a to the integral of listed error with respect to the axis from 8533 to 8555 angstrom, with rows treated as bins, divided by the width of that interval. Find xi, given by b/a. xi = 0.97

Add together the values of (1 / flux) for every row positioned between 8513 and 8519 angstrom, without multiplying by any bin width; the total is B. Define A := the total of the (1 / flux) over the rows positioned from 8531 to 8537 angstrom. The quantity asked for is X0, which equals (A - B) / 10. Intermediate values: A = 0.208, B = 0.224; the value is -0.0016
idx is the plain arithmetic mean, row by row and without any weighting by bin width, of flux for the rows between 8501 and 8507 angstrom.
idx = 14.0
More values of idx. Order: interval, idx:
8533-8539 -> 14.1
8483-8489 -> 14.2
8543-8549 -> 14.9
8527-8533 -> 14.7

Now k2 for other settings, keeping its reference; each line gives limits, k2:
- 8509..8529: 8528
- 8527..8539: 8532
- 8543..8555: 8546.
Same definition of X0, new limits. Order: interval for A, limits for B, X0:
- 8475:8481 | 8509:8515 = 0.0002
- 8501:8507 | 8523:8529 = 0.0013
